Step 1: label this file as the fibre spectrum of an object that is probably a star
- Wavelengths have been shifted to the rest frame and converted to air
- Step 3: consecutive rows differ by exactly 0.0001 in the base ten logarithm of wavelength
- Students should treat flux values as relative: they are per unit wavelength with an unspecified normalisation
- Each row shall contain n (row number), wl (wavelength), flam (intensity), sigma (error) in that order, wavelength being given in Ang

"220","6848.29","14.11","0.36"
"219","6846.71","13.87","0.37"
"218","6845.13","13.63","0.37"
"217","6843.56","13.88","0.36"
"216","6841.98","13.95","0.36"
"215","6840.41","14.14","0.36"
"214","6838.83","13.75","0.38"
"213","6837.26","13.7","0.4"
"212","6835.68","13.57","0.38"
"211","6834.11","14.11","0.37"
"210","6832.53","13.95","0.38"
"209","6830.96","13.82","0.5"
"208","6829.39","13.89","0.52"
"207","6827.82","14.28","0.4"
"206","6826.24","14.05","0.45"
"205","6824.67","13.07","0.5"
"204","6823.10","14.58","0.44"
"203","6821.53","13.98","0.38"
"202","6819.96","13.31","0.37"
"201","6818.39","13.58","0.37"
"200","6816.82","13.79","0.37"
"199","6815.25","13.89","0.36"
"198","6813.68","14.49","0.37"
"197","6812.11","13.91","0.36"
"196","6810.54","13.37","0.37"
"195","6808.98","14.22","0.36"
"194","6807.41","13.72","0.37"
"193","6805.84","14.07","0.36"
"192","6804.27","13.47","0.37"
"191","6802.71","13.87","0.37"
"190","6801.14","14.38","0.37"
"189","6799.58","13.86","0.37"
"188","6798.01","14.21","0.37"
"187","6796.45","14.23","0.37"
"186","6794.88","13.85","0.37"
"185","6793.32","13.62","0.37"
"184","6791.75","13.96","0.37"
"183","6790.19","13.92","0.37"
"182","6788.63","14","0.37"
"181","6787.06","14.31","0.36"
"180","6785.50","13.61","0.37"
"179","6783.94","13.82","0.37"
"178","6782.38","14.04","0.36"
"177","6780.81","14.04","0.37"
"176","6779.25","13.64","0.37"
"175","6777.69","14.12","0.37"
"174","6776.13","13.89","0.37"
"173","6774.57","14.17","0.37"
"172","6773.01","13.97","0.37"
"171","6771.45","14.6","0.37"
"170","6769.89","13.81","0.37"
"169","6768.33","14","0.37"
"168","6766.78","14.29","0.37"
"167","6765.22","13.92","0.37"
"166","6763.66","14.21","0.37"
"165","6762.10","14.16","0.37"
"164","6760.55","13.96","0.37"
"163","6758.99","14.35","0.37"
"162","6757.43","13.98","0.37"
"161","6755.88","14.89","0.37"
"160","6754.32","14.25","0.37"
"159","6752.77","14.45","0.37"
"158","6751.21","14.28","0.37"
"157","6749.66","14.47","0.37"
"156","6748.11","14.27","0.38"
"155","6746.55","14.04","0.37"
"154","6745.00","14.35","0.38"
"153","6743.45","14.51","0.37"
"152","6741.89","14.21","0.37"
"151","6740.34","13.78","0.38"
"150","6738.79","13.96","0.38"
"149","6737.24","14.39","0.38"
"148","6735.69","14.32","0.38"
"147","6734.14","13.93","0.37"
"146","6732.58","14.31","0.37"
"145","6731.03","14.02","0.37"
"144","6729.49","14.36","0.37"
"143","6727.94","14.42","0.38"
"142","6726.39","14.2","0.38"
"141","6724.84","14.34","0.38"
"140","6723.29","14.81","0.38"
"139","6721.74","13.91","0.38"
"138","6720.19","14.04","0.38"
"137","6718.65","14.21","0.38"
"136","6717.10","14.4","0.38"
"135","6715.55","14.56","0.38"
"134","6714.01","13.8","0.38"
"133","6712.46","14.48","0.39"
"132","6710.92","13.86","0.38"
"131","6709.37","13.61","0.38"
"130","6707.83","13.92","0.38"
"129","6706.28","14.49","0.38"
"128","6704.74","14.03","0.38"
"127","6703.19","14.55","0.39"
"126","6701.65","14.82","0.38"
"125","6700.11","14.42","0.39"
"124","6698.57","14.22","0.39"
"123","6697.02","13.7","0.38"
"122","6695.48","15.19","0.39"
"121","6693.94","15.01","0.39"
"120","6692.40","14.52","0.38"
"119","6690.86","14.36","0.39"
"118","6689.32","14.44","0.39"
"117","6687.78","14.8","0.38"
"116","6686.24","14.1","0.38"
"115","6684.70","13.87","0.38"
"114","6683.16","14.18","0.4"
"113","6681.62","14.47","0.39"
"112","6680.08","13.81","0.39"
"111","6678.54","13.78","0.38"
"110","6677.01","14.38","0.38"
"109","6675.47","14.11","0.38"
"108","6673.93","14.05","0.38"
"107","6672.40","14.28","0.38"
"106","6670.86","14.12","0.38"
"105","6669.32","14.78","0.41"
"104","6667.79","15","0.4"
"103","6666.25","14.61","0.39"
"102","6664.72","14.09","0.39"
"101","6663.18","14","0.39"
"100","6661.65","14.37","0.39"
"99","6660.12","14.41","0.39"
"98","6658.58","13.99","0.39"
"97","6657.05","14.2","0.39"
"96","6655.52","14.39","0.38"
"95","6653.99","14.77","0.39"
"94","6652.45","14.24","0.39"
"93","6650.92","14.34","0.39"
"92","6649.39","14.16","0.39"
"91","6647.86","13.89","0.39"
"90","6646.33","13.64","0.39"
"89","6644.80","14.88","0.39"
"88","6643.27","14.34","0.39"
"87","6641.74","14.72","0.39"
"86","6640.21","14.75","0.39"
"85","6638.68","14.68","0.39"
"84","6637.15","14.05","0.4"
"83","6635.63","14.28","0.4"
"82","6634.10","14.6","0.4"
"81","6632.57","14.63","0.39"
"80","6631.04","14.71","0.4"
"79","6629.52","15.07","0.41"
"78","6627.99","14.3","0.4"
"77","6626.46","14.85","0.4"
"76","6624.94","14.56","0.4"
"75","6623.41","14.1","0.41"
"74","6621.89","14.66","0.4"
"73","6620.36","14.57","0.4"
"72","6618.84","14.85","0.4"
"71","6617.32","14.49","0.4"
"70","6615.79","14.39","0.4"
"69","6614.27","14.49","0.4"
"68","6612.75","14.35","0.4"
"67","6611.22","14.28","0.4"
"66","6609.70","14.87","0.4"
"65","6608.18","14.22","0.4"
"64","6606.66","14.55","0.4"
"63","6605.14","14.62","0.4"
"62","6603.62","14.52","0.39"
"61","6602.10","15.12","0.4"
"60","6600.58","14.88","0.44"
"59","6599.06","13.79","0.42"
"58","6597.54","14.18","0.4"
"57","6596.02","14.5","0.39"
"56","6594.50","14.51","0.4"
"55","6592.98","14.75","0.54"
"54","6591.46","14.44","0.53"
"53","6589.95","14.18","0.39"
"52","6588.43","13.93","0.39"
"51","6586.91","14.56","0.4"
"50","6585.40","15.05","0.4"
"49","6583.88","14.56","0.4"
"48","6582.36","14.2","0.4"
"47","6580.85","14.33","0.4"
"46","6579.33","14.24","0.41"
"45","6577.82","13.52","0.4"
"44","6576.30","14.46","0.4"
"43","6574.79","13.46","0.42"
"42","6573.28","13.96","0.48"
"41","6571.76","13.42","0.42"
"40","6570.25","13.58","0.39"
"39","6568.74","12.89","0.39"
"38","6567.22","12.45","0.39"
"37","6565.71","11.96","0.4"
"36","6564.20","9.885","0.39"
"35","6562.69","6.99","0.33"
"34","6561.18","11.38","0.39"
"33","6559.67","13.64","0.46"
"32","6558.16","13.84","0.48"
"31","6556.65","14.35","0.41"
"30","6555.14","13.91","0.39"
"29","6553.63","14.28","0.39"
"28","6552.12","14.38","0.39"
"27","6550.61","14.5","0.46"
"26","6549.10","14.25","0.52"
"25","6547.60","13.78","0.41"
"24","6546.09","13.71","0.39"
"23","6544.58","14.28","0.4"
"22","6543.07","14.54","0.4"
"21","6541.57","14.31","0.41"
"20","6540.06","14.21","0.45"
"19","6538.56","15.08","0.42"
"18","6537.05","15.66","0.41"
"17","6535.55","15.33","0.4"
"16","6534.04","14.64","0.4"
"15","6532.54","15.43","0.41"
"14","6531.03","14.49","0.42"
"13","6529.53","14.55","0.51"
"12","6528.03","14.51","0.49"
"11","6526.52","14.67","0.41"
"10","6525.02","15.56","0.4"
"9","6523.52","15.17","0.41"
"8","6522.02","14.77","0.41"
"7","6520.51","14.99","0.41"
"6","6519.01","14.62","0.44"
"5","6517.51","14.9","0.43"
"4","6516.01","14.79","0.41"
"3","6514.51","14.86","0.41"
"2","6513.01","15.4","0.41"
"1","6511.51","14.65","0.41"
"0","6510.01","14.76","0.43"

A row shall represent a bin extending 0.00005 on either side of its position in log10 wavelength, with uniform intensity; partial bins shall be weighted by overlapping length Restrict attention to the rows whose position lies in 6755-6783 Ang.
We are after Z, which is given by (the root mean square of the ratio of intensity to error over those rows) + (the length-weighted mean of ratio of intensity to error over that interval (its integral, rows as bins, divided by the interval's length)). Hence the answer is 76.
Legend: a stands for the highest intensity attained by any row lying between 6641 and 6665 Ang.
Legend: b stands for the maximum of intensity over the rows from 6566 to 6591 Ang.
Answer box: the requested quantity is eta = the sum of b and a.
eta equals 29.93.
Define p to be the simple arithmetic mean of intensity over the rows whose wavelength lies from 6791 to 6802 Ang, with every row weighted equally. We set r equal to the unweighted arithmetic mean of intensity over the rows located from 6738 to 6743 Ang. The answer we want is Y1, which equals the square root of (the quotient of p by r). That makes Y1 1.00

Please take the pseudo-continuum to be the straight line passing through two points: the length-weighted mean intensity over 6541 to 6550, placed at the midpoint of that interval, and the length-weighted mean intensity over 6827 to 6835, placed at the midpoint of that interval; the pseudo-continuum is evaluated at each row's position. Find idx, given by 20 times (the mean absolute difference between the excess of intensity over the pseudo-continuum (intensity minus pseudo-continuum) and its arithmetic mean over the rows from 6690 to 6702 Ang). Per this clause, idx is 7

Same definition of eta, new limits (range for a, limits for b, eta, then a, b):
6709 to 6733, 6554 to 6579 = 29.27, 14.81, 14.46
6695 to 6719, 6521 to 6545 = 30.85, 15.19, 15.66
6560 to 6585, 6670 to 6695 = 29.57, 14.56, 15.01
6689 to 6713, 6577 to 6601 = 30.24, 15.19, 15.05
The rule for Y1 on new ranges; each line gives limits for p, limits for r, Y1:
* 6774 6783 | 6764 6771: 1.00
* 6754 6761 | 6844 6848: 1.02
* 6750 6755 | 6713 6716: 1.01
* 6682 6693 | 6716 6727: 1.00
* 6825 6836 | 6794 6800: 1.00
